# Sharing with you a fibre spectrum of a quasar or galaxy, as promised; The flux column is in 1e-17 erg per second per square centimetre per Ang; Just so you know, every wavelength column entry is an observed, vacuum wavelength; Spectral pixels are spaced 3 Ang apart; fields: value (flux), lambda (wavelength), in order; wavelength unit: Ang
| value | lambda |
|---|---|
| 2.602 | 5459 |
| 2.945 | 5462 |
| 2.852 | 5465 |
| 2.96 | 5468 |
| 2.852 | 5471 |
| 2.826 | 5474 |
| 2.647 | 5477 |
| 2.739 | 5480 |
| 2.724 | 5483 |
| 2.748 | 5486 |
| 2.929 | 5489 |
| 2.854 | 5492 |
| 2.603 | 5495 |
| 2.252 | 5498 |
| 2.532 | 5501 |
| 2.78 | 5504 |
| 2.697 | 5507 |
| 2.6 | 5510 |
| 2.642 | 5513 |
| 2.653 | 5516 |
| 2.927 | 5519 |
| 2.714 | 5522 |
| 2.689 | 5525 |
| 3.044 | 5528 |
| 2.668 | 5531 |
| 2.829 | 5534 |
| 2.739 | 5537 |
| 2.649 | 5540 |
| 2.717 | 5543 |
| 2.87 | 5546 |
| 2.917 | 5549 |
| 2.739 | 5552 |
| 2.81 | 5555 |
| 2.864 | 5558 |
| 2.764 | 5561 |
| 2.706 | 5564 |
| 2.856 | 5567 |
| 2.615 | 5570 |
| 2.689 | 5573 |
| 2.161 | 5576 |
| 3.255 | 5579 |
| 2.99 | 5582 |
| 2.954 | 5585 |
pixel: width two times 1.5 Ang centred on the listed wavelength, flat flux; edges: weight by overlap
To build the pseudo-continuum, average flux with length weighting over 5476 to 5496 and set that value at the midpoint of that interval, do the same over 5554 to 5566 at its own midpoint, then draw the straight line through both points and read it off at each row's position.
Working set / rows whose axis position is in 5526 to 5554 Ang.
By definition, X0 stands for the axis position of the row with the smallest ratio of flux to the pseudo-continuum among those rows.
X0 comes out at 5540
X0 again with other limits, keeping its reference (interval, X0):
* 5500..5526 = 5501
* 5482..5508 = 5498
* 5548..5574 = 5570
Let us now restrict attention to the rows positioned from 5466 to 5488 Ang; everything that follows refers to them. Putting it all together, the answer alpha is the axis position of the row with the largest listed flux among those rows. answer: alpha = 5468 Ang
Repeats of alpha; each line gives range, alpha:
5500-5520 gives 5519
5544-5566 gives 5549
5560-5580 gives 5579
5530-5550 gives 5549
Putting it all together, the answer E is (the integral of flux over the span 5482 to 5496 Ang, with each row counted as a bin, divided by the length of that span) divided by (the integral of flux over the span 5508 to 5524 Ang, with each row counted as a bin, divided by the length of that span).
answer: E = 1.03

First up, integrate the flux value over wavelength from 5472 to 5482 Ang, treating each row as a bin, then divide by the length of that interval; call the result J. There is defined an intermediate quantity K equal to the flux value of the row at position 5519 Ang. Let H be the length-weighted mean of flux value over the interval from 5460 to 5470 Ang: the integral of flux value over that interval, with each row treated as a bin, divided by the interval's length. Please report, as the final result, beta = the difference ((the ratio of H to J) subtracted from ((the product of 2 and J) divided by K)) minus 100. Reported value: -99.2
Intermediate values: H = 2.90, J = 2.74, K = 2.927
